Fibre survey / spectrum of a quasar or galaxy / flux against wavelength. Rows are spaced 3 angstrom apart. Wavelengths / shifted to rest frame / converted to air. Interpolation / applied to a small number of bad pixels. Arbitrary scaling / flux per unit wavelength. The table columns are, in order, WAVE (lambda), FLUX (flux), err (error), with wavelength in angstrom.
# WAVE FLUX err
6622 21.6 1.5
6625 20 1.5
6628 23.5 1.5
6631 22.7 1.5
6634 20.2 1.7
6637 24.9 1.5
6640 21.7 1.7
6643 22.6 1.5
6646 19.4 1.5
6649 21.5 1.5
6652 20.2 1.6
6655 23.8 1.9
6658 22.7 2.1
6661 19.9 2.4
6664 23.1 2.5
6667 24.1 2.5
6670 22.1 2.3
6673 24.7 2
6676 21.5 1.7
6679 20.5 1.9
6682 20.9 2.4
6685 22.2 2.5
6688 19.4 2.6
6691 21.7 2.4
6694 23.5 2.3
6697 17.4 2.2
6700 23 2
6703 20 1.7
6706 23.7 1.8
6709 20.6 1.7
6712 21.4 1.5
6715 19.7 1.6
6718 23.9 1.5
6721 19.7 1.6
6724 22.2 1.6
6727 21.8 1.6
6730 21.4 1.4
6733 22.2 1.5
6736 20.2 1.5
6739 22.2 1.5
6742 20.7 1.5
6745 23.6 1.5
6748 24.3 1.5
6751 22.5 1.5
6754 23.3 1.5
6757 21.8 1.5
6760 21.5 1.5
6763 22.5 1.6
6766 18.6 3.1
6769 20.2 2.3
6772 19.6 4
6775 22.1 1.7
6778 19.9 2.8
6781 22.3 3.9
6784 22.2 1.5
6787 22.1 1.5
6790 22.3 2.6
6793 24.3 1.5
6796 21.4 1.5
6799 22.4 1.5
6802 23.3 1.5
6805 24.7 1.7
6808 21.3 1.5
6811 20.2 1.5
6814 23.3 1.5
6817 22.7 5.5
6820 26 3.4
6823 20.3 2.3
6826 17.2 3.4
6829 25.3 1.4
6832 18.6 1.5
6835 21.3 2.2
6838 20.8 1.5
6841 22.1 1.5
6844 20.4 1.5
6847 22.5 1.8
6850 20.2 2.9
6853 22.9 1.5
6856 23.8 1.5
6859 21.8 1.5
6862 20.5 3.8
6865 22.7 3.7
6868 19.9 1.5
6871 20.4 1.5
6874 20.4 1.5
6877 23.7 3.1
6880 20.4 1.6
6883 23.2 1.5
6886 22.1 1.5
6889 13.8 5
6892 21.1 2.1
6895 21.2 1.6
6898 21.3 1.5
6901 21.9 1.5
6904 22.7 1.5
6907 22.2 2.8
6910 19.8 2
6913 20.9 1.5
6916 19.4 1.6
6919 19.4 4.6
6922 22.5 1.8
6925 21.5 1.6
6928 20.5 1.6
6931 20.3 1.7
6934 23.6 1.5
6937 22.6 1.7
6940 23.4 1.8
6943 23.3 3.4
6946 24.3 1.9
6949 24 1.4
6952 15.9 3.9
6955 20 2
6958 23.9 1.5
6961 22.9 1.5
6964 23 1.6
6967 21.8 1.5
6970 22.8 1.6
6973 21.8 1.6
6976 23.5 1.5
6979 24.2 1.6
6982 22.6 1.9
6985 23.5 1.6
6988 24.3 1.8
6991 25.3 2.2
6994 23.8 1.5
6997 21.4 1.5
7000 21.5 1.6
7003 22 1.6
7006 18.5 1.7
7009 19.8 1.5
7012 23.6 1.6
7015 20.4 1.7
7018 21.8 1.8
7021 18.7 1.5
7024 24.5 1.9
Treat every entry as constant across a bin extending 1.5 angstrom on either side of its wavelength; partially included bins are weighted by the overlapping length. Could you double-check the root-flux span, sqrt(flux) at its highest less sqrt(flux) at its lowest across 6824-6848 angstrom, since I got 0.9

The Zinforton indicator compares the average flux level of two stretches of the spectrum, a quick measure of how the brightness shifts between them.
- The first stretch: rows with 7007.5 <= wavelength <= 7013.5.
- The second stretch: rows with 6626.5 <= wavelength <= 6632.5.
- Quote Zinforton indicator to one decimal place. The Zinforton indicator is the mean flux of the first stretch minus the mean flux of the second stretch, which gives -1.4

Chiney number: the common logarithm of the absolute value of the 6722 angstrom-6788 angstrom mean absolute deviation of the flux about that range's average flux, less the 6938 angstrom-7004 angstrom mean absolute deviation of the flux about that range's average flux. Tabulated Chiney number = -0.55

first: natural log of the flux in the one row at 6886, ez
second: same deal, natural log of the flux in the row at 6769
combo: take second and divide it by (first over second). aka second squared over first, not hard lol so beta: 2.92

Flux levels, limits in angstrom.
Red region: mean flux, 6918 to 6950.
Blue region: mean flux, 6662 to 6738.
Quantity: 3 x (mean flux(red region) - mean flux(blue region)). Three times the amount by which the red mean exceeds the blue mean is 2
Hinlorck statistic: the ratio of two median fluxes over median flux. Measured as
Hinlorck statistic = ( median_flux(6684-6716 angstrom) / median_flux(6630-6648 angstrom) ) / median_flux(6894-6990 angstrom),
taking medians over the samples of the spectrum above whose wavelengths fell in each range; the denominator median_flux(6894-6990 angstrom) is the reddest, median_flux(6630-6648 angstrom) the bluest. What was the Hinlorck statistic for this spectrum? 0.0428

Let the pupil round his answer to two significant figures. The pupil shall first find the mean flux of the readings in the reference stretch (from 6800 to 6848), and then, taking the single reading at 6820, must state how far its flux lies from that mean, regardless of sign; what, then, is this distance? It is 4.1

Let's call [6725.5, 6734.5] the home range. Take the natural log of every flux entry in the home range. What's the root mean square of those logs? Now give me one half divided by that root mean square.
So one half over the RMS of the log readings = 0.162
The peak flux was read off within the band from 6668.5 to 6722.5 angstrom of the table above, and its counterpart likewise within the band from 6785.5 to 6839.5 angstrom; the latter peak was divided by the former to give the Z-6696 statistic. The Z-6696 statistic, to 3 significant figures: 1.05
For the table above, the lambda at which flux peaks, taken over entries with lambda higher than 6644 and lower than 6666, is 6655 angstrom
